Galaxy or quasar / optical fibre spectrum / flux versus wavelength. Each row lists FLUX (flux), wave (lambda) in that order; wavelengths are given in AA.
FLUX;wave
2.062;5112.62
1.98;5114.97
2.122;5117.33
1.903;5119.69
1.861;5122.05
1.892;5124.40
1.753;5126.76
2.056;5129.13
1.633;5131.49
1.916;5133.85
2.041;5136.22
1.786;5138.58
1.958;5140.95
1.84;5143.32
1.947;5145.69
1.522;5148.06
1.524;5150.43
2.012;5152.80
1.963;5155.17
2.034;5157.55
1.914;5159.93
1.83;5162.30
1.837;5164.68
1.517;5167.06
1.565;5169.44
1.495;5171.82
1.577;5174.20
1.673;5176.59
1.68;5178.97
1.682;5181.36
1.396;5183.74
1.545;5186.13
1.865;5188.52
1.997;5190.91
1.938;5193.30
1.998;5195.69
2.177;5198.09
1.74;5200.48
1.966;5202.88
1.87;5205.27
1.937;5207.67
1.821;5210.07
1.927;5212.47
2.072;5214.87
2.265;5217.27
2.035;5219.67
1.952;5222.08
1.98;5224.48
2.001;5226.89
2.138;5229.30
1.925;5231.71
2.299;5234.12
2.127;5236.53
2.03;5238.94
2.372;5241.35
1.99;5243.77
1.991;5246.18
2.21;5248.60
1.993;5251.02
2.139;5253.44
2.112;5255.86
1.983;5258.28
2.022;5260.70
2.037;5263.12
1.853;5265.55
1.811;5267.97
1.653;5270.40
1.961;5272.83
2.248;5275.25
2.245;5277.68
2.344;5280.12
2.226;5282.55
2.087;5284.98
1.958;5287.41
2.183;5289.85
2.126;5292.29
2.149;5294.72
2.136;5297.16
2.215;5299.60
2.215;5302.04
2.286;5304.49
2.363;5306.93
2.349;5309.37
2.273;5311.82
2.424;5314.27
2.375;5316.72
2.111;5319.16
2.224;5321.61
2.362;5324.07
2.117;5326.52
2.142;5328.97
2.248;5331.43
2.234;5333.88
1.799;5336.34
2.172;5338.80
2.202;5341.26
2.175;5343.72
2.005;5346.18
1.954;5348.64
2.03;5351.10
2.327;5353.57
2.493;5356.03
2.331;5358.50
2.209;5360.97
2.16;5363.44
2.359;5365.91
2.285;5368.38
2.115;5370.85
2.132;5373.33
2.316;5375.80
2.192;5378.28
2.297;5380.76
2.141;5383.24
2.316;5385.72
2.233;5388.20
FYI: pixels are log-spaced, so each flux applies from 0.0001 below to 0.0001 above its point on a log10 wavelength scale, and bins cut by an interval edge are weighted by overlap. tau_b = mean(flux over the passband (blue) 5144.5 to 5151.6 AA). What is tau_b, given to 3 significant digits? 1.66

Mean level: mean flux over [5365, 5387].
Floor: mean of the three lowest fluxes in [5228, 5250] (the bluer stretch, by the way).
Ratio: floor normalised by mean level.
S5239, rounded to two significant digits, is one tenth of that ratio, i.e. 0.088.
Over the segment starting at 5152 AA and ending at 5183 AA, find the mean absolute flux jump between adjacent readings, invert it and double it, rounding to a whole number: 25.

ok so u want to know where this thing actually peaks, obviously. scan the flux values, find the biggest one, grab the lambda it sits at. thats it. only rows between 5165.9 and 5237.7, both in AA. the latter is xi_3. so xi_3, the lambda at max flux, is 5234.12 AA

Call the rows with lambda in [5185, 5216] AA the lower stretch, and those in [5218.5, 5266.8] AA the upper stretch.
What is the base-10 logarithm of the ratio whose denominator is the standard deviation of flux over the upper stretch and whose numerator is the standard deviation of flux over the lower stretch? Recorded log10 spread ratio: 0.09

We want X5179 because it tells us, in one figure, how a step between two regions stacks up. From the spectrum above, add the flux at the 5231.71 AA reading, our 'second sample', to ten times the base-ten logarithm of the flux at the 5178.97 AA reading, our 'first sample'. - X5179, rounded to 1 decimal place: 4.2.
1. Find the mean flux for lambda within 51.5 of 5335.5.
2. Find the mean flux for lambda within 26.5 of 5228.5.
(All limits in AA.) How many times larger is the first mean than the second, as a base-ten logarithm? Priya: 0.03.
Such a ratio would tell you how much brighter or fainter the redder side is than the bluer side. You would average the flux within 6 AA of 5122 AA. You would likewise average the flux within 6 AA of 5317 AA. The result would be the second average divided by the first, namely 1.20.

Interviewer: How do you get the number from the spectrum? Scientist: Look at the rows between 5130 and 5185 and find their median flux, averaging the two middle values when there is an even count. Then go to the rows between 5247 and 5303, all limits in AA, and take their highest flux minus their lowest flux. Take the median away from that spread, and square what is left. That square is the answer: 1.2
